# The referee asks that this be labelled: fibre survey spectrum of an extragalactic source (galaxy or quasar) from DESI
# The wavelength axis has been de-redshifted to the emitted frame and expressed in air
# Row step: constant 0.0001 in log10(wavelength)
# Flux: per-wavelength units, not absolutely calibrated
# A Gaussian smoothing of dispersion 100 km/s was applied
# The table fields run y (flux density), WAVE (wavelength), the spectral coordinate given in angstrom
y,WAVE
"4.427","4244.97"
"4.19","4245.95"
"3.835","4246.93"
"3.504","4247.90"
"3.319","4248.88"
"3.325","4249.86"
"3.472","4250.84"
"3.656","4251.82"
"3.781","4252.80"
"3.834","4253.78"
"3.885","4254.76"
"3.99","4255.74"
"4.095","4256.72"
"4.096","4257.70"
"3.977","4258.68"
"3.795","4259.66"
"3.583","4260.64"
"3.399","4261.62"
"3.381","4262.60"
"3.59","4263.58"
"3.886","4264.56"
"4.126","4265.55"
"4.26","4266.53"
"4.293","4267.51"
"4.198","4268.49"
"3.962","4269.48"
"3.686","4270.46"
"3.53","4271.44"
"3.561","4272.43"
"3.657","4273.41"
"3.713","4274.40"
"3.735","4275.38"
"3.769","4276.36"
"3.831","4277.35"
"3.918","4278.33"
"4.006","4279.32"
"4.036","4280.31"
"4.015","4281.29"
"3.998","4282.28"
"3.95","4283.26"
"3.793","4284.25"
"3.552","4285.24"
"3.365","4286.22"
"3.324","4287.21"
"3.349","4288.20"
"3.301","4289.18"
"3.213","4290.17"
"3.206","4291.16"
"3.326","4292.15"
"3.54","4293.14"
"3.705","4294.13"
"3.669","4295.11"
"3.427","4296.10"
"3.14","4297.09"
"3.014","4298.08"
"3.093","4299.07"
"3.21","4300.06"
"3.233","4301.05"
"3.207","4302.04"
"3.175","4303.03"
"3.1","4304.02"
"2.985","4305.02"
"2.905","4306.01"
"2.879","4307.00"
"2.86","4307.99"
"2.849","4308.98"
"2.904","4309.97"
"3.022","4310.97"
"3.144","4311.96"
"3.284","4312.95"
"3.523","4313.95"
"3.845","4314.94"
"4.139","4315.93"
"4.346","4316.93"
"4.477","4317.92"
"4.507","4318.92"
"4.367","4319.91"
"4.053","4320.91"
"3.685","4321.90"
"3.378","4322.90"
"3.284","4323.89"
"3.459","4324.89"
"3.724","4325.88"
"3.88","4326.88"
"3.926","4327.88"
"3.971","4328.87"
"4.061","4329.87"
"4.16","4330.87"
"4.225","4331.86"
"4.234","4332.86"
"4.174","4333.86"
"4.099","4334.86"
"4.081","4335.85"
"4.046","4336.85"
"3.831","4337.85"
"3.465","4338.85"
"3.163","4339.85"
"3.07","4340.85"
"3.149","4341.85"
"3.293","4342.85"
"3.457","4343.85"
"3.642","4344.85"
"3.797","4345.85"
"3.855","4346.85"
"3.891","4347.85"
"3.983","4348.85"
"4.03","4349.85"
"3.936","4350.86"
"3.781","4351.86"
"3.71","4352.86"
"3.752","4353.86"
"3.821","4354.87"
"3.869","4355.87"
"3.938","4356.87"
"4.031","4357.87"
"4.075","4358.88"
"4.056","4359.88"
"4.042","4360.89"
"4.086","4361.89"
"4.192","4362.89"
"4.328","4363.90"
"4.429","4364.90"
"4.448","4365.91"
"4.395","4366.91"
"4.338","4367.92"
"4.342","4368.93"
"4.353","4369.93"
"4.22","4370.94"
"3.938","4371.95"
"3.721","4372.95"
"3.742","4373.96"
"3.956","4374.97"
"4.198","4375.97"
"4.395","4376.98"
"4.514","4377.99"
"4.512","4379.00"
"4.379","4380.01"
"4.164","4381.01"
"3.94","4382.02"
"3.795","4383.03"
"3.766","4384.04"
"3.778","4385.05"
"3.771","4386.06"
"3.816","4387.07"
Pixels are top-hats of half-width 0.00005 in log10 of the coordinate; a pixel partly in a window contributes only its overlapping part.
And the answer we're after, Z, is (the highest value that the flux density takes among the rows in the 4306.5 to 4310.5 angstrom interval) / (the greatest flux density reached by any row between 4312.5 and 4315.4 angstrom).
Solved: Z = 0.8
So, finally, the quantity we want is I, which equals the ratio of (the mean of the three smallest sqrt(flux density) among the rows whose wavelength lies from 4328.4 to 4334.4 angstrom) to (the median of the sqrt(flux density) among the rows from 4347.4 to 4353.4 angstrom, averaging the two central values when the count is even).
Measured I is 1.02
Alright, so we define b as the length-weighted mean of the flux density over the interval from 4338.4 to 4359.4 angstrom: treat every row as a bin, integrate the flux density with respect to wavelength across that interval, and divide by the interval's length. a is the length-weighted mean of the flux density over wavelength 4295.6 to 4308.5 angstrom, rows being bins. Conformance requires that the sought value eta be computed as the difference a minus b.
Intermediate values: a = 3.1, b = 3.70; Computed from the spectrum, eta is -0.6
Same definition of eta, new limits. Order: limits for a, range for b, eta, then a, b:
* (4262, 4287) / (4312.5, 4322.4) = -0.2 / 3.8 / 4.02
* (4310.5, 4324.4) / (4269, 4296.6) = 0.1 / 3.8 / 3.65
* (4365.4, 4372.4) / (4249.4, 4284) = 0.5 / 4.3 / 3.83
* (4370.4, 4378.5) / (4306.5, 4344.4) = 0.4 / 4.1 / 3.68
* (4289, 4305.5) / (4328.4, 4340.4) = -0.7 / 3.3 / 3.95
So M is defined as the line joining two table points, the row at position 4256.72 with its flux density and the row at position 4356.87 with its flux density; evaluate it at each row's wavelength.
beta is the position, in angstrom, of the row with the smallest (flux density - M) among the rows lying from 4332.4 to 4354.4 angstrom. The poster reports 4340.85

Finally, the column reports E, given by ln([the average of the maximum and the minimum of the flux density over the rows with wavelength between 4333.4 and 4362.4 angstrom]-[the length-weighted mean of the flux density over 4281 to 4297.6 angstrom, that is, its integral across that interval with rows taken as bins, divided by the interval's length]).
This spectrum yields -2.24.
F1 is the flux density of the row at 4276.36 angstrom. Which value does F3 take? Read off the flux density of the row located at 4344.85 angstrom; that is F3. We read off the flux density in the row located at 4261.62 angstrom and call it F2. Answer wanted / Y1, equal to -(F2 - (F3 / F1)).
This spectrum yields -2.43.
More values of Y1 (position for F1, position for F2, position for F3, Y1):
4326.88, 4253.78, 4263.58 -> -2.91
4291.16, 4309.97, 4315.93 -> -1.61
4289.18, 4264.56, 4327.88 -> -2.70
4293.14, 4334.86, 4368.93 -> -2.87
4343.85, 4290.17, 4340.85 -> -2.32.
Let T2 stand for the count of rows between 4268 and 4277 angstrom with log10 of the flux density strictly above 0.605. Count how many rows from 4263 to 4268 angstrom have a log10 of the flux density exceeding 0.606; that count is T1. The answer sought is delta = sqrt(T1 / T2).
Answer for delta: 1.7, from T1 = 3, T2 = 1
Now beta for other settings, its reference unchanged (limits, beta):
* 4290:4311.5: 4308.98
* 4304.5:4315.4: 4308.98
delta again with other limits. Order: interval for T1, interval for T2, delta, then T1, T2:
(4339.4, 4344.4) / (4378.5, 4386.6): 0.0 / 0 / 3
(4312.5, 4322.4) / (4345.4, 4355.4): 2.4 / 6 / 1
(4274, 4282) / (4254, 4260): 0.0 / 0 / 2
